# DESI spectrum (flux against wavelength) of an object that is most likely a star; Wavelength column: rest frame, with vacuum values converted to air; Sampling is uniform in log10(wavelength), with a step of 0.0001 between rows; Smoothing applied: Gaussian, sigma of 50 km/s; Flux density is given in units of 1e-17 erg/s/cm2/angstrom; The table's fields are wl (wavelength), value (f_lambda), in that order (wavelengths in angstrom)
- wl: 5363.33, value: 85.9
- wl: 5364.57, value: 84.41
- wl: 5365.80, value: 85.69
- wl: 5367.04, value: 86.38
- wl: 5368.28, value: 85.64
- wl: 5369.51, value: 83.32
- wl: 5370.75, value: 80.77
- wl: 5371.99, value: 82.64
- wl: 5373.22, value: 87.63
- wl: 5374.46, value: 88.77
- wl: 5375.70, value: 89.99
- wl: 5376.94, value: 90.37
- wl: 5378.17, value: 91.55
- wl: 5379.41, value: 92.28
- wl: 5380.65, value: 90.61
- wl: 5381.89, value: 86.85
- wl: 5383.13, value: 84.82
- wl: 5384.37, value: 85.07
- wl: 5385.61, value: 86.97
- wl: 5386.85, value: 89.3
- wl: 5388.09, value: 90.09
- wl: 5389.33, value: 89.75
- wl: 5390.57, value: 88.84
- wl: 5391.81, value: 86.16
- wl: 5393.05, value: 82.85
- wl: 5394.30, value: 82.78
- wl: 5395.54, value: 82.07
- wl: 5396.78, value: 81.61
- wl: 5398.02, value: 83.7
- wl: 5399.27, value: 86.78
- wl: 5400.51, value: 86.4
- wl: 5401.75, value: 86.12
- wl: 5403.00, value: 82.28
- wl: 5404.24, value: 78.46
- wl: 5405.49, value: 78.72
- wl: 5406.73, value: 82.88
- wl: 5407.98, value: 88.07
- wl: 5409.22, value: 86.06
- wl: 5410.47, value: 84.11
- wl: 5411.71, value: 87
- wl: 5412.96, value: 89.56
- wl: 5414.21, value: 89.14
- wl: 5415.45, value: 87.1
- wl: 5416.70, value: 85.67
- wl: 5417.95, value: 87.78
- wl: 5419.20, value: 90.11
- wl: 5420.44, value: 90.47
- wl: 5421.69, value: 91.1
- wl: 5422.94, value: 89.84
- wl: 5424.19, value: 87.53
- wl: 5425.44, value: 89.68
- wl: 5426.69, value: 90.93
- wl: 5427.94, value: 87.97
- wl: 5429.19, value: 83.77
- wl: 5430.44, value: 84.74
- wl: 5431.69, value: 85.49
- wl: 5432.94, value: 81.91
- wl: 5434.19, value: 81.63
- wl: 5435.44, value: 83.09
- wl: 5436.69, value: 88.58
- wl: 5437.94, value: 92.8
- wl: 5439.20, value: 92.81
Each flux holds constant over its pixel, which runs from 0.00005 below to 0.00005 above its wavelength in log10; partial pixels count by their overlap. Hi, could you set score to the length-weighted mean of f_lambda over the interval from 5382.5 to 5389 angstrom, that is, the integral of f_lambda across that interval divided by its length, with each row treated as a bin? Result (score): 87.4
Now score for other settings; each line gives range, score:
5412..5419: 87.8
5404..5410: 83.1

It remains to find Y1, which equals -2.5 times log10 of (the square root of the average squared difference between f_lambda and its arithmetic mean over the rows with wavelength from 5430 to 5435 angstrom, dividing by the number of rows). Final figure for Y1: -0.57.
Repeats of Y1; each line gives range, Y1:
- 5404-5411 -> -1.37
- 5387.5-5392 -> -0.47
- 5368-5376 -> -1.26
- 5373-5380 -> -0.49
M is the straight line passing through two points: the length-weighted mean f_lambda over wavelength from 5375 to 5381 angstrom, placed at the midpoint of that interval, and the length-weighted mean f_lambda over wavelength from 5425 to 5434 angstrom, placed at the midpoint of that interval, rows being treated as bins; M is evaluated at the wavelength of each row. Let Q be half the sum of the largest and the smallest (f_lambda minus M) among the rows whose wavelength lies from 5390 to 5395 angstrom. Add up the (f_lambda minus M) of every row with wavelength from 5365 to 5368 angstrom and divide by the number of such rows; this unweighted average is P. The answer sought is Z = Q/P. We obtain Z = 0.6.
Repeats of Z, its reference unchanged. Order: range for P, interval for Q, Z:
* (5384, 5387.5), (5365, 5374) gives 2.3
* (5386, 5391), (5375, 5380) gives -0.3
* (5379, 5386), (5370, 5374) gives 2.6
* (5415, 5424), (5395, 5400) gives -2.7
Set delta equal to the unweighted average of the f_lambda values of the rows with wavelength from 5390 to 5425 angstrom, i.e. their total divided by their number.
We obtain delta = 86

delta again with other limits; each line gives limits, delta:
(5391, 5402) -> 84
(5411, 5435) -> 87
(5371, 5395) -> 88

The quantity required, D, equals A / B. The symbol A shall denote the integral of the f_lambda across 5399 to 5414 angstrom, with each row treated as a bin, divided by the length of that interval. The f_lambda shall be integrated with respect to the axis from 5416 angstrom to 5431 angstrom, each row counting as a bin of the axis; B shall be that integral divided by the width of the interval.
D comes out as 0.96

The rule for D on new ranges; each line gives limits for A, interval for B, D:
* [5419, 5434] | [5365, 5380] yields 1.01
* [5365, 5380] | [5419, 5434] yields 0.99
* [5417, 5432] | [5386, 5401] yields 1.03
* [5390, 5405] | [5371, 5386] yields 0.95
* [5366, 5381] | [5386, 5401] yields 1.02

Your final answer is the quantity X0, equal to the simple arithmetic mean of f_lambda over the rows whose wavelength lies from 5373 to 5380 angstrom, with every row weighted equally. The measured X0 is 90.1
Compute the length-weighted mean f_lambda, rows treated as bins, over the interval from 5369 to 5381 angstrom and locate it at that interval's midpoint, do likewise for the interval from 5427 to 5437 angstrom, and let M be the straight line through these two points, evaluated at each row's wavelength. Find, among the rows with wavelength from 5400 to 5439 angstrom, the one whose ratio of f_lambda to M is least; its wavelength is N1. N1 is 5404.24 angstrom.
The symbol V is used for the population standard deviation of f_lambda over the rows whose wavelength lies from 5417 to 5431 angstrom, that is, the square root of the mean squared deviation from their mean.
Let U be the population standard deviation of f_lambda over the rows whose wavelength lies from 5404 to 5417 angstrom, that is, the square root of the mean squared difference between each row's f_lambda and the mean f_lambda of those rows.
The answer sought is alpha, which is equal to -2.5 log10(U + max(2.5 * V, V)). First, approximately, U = 3.6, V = 2.35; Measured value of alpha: -2.44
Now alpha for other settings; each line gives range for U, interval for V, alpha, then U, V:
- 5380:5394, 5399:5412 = -2.53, 2.4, 3.16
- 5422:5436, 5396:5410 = -2.60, 3.2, 3.11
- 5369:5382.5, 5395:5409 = -2.64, 3.7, 3.05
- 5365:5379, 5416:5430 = -2.37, 3.3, 2.22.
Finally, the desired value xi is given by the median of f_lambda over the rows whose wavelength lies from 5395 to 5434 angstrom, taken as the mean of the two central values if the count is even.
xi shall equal 86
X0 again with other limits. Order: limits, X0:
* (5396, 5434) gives 86.2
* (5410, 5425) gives 88.3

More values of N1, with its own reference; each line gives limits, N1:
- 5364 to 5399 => 5370.75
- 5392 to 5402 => 5396.78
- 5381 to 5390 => 5383.13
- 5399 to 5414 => 5404.24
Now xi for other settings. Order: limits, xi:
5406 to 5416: 87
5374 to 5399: 88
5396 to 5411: 84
